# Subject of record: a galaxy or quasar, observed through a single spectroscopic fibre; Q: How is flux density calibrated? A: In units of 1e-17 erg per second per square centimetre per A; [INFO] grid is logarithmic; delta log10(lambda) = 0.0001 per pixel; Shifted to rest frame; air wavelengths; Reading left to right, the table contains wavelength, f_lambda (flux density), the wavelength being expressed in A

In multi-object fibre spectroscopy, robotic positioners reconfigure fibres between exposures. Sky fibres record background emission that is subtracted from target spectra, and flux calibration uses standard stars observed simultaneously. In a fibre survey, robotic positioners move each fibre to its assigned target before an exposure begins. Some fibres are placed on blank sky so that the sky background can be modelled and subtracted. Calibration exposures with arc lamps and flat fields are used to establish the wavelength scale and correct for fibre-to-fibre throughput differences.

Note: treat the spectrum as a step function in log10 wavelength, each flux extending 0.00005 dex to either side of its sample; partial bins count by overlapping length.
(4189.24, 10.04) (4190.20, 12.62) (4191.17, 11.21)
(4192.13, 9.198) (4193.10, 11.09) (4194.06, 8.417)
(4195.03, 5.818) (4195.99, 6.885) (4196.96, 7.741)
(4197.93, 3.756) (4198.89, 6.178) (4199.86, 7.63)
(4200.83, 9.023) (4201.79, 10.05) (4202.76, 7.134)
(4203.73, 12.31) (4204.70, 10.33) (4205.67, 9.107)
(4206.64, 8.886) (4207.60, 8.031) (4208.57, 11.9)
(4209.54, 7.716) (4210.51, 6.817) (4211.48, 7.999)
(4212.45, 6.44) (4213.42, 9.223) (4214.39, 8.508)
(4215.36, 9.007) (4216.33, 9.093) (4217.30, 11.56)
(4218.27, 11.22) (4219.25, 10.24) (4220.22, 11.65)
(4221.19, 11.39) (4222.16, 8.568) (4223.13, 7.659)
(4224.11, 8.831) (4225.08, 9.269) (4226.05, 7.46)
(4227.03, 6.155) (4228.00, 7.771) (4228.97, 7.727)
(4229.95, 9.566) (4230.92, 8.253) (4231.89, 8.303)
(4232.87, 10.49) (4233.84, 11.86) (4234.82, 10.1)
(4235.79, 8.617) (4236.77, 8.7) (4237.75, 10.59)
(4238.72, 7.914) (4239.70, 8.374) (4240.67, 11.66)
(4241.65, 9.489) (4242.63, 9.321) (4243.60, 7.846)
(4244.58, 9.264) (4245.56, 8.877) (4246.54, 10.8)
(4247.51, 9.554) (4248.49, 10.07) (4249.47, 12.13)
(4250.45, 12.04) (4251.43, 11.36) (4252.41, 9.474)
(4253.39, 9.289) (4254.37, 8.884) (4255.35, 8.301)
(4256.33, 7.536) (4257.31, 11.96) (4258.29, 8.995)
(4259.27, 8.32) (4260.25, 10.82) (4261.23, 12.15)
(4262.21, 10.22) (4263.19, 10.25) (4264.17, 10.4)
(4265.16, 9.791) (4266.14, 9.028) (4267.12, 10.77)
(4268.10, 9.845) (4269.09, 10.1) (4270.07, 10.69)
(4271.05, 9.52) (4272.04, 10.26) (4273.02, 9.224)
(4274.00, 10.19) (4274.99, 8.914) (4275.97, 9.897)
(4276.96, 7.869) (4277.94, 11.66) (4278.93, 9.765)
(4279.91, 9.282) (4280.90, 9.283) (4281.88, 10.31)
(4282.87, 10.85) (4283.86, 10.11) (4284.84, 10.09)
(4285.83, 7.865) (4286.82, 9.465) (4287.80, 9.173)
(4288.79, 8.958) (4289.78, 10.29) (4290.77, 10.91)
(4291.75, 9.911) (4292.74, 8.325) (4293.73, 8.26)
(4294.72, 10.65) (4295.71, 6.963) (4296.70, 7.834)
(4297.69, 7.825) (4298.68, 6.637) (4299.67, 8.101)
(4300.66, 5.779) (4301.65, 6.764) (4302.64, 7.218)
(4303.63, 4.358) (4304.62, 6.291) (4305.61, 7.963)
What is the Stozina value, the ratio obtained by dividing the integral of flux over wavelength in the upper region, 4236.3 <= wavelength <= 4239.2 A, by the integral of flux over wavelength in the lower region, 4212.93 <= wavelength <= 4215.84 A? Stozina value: 1.02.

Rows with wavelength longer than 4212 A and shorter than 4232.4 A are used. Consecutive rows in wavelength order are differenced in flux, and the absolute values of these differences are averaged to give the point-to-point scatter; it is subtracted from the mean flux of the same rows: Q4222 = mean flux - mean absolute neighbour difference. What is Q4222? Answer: 7.8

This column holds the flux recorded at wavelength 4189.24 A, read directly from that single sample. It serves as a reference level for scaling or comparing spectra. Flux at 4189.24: 10.04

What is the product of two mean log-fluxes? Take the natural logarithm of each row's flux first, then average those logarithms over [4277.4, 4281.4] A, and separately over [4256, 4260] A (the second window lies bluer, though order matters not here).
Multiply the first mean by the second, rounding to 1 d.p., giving 5.1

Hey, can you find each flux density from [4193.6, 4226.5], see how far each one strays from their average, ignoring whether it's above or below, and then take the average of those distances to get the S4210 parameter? 1.5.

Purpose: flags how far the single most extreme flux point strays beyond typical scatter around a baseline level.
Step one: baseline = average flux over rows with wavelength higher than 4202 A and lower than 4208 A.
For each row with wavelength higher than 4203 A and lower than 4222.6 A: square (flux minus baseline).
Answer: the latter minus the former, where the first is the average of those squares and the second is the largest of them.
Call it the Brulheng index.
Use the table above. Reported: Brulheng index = 6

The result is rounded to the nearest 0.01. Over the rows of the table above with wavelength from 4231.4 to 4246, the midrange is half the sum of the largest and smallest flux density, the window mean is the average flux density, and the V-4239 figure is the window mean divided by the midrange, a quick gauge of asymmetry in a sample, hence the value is 0.96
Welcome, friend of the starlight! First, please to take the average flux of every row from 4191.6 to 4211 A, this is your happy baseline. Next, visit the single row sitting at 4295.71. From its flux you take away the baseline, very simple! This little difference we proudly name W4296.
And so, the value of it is -1.4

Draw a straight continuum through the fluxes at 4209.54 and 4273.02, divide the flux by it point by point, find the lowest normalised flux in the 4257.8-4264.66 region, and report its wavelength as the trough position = 4259.27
